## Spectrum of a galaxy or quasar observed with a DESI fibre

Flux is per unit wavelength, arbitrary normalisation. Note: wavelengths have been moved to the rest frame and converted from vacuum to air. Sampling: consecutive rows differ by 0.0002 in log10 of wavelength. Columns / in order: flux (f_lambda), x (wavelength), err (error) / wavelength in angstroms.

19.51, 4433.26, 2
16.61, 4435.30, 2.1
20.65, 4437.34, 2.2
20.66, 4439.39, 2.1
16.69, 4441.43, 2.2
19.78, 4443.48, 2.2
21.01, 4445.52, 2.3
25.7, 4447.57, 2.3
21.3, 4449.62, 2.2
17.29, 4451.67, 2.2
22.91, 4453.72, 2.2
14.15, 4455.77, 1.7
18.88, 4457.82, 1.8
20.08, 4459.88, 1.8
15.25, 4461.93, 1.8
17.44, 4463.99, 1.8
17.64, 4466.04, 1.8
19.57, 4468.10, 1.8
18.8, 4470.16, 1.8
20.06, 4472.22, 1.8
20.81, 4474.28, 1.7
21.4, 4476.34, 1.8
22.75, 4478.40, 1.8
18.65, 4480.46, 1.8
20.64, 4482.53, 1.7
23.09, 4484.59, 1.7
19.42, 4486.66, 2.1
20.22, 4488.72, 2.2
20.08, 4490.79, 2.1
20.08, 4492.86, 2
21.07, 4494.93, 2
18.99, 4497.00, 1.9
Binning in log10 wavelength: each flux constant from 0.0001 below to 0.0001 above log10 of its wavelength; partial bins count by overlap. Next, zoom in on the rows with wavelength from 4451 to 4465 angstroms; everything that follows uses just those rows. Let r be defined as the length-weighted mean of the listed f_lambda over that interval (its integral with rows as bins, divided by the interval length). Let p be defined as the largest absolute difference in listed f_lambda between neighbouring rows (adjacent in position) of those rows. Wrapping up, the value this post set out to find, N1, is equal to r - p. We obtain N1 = 9.3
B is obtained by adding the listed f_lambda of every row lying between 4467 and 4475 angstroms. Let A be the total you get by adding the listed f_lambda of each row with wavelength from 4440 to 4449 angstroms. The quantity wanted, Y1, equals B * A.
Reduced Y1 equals 6591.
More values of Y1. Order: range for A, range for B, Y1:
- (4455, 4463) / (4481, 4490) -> 5699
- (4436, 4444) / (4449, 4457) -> 5884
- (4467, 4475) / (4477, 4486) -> 6746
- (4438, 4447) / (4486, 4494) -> 6236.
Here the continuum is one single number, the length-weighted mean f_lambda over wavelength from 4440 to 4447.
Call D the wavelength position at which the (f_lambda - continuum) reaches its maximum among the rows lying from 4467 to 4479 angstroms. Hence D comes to 4478.40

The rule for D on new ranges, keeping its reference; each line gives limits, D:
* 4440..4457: 4447.57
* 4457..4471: 4459.88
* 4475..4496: 4484.59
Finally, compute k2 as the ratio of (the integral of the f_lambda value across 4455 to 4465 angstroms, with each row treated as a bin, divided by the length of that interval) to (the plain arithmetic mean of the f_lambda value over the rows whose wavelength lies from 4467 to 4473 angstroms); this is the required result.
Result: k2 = 0.88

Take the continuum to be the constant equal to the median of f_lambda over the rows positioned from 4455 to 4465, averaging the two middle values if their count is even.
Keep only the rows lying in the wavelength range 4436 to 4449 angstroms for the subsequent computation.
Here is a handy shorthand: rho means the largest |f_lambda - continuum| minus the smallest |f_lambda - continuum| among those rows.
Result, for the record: 7.5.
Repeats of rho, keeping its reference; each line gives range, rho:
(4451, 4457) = 5.3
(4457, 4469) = 2.6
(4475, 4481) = 4.1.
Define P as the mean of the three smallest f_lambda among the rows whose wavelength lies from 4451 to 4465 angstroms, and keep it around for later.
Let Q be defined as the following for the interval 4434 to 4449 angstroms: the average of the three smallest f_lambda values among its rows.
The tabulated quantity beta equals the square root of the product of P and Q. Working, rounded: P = 15.6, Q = 17.7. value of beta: 16.6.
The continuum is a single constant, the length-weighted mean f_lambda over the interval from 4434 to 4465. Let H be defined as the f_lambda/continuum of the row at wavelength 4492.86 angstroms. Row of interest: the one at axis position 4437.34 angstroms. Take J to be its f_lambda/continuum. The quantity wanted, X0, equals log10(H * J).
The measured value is 0.05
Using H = 1.04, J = 1.07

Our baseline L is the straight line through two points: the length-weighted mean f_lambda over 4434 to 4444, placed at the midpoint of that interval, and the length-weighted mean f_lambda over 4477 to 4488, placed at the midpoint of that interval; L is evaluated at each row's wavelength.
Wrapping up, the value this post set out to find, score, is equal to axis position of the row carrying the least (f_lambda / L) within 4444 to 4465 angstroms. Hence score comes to 4455.77 angstroms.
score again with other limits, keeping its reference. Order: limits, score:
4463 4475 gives 4463.99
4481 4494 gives 4486.66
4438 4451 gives 4441.43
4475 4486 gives 4480.46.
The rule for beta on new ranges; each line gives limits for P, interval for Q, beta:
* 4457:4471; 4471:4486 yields 18.2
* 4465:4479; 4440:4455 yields 18.3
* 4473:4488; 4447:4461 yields 18.1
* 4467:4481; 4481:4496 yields 19.4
